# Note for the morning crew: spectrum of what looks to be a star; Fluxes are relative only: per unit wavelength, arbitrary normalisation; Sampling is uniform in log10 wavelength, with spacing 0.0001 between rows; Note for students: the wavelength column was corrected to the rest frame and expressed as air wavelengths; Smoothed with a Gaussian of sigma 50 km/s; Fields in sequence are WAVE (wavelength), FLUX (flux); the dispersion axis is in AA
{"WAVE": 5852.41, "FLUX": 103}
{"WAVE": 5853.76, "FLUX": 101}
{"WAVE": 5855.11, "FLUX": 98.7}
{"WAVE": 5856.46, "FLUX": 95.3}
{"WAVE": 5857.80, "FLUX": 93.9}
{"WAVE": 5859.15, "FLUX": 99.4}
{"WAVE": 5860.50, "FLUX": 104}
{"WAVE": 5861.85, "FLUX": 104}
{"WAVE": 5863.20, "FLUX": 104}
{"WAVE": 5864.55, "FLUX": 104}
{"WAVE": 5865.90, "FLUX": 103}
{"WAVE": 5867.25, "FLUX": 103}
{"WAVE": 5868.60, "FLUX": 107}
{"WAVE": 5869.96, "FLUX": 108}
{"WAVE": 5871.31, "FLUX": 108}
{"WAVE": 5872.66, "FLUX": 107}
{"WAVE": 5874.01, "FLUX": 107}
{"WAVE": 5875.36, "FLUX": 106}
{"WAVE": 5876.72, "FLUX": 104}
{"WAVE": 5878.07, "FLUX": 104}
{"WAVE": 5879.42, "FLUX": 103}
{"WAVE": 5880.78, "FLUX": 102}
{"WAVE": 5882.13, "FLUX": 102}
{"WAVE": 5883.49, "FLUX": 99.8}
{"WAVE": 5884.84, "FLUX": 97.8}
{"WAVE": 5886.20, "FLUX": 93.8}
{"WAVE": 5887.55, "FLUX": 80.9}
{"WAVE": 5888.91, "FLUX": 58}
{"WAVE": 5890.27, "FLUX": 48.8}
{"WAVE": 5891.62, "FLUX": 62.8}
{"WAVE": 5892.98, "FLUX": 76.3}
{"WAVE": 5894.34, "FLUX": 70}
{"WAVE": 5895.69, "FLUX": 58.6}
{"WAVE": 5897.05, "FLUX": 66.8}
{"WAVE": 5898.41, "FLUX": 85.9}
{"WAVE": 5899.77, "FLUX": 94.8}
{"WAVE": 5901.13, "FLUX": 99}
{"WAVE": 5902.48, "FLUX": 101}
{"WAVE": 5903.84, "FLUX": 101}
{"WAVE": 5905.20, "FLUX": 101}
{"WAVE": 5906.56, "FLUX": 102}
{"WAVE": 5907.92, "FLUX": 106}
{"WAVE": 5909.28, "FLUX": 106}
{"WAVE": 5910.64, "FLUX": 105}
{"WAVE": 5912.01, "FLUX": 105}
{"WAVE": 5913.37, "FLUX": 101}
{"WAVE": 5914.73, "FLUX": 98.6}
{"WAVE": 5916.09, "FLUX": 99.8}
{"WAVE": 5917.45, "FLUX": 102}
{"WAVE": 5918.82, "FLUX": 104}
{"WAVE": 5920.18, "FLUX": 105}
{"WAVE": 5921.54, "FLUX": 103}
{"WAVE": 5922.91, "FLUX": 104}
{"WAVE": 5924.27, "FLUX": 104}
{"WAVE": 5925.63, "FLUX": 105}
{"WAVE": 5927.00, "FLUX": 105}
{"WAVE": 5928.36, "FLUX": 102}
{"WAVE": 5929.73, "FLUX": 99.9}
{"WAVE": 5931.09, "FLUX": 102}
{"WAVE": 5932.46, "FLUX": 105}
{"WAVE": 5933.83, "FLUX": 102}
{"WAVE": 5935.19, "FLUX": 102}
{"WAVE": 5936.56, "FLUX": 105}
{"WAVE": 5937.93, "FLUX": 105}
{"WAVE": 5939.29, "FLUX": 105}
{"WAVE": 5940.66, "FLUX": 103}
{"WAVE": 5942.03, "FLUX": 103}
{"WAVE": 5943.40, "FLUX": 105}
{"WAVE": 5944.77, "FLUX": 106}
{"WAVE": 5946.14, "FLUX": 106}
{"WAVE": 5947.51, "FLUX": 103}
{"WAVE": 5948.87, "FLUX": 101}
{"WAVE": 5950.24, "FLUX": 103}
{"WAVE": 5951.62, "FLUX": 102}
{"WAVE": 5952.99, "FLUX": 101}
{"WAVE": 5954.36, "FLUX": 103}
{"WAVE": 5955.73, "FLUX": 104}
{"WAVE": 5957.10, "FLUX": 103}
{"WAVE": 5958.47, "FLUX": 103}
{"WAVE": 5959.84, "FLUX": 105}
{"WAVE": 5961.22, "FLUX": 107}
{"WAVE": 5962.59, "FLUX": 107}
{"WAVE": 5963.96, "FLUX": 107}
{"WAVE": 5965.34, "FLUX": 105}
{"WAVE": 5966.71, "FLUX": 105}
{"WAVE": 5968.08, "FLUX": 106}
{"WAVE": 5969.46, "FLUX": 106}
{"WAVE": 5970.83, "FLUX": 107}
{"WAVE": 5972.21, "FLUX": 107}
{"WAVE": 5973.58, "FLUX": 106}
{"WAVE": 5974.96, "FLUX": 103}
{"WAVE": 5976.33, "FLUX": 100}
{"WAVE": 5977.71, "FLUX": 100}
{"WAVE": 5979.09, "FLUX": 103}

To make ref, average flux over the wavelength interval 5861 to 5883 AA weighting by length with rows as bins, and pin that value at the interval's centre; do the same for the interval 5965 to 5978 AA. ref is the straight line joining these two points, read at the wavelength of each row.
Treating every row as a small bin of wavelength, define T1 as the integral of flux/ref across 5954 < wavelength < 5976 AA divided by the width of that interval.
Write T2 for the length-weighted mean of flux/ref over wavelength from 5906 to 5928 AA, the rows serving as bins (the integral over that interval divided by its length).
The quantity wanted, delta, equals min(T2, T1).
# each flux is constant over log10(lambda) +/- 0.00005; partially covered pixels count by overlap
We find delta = 0.99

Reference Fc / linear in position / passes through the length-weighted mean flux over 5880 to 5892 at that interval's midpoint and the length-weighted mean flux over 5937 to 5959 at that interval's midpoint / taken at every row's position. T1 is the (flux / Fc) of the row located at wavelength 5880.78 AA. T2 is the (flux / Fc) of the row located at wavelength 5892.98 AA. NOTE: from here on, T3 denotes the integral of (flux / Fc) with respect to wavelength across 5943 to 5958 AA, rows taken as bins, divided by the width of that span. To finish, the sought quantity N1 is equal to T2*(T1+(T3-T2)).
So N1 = 1.2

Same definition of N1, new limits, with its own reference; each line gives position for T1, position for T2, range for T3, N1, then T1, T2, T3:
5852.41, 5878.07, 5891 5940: 1.5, 1.42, 1.3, 1.04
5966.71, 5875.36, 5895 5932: 0.9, 0.96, 1.3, 1.07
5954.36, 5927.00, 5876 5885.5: 1.2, 0.98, 1.1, 1.24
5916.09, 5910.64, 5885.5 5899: 0.9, 1.07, 1.1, 0.82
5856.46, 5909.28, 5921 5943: 1.4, 1.29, 1.2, 1.05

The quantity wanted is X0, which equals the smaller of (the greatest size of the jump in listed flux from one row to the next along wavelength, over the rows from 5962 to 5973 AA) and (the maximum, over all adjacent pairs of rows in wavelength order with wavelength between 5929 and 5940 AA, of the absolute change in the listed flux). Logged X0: 2.0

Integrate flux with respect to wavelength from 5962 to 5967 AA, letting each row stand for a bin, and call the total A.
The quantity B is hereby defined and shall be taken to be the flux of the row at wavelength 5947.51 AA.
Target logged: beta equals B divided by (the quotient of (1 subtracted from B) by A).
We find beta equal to 536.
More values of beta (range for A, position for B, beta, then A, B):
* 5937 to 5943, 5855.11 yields 631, 624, 98.7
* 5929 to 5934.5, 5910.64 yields 567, 561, 105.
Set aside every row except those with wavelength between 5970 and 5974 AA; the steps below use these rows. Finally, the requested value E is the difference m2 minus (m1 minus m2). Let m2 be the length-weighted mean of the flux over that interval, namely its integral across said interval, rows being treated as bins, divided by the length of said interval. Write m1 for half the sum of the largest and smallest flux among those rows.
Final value 107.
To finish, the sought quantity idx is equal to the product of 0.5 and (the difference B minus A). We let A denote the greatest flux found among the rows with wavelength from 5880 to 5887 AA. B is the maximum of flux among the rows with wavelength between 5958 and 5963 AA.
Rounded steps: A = 102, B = 107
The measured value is 2.5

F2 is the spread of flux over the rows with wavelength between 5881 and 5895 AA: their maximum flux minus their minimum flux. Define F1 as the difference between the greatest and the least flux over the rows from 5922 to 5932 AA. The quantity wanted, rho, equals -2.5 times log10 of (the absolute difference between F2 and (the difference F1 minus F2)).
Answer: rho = -5.0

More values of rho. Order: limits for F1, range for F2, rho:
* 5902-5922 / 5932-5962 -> -1.7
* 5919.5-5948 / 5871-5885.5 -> -2.9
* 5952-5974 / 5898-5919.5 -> -3.8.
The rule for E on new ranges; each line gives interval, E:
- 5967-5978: 106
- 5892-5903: 82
